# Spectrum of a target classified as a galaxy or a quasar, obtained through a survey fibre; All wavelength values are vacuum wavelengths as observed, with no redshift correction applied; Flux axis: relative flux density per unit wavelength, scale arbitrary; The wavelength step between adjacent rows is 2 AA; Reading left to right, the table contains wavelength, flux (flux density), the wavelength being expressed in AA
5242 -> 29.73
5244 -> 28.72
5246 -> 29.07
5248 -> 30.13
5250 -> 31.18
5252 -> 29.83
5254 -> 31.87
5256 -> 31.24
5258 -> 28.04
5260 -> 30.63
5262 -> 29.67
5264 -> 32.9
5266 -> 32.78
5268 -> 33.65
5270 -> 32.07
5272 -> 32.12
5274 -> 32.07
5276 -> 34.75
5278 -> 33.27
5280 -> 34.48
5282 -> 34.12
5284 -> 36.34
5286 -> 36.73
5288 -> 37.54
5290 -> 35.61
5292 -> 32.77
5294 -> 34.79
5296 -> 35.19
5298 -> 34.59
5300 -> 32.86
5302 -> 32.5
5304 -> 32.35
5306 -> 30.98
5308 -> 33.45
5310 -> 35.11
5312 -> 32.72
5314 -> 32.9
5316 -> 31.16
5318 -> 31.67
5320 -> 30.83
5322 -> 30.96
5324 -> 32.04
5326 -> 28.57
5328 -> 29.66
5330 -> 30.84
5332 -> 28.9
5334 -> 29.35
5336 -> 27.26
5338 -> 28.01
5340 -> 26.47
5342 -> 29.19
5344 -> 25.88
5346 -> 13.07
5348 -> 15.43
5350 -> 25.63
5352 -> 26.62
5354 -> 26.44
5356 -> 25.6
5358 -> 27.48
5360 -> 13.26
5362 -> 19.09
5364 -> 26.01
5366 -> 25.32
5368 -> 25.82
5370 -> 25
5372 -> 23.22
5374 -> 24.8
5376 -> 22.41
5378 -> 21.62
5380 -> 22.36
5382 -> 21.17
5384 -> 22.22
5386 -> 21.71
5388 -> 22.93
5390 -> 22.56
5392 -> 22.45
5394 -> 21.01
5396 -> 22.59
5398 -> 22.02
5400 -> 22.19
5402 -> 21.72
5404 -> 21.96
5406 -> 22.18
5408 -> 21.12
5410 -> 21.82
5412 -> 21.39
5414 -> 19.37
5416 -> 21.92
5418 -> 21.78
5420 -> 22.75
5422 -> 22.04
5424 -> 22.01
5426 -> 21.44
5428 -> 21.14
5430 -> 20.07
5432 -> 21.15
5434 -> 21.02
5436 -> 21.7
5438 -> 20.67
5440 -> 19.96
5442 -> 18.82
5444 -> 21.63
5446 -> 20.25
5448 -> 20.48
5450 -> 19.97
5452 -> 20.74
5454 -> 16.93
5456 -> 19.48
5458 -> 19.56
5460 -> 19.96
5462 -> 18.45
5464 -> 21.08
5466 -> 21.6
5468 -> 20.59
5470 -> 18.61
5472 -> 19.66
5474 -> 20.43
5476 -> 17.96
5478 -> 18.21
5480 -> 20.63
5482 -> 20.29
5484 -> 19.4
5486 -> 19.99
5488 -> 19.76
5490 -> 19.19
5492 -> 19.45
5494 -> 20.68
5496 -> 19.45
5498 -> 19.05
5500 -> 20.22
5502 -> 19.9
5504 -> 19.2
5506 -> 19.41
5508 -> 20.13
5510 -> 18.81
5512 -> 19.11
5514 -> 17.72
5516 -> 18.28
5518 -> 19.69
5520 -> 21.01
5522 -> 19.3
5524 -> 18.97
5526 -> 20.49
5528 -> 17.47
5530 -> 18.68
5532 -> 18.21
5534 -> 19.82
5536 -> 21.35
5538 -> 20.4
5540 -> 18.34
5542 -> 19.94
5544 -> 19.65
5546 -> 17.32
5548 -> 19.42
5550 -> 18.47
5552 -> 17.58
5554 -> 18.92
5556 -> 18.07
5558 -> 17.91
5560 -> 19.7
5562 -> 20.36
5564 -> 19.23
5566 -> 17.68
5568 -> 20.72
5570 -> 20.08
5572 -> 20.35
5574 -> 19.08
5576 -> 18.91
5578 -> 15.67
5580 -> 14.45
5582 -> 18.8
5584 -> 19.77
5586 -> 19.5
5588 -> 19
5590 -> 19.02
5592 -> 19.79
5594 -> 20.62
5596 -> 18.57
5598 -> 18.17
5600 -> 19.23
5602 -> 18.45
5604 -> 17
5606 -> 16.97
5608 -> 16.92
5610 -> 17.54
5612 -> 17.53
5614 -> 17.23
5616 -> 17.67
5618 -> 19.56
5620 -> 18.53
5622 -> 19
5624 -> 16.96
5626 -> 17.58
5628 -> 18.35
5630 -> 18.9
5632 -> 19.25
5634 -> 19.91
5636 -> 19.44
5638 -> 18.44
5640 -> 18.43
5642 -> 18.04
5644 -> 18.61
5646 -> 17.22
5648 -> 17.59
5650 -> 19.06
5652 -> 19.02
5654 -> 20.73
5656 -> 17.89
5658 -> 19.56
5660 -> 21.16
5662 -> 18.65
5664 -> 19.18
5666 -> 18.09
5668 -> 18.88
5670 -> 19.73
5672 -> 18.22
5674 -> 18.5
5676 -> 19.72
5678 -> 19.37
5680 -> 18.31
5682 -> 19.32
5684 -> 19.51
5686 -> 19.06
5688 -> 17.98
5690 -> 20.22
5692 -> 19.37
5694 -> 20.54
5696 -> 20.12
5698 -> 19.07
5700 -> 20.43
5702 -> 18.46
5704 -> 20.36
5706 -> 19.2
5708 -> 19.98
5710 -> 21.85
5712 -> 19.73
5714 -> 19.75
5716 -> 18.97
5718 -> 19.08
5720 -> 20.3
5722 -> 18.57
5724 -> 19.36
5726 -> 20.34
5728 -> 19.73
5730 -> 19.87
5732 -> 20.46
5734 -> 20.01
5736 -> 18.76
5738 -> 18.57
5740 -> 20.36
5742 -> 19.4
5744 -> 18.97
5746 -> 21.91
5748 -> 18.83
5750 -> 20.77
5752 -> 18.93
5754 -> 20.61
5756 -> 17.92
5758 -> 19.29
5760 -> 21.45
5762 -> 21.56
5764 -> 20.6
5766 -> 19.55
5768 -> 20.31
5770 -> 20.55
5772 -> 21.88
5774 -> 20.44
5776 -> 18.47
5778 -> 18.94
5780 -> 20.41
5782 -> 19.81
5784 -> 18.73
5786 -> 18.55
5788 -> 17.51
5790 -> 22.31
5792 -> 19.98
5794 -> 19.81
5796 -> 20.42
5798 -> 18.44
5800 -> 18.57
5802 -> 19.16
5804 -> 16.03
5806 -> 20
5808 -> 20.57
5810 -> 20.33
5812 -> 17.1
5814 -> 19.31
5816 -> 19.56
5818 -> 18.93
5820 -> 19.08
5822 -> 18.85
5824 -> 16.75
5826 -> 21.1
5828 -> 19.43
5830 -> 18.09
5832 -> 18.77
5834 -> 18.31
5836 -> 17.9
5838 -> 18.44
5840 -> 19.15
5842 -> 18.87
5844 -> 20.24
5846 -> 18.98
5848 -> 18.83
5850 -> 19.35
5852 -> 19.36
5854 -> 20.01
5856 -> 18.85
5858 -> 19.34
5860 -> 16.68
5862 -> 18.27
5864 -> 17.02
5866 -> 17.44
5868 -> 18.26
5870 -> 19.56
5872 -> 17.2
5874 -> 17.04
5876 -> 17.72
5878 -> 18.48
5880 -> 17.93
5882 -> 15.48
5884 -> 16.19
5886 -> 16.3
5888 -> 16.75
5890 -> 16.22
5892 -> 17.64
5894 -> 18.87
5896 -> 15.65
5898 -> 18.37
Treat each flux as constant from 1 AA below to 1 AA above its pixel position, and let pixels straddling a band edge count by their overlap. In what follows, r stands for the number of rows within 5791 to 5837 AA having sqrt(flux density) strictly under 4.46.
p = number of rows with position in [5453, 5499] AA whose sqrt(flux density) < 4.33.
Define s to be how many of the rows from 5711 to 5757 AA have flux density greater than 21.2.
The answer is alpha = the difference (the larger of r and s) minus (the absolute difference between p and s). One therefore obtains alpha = 13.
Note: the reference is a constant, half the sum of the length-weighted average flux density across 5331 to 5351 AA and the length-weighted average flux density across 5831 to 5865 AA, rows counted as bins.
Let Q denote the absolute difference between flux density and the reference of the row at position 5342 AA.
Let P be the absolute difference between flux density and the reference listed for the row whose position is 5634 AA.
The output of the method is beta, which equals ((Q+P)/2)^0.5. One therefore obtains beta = 2.15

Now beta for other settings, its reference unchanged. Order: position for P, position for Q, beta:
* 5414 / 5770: 1.37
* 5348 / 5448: 1.97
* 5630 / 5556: 1.83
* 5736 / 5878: 1.79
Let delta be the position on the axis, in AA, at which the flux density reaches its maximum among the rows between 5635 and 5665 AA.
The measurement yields 5660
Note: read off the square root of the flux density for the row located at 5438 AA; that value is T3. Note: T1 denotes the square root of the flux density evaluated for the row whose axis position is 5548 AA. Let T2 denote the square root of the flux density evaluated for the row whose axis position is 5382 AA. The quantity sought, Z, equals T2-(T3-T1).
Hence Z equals 4.46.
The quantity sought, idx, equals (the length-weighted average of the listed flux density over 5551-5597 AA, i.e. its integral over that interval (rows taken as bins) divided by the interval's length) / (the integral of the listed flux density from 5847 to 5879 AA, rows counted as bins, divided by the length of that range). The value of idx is 1.03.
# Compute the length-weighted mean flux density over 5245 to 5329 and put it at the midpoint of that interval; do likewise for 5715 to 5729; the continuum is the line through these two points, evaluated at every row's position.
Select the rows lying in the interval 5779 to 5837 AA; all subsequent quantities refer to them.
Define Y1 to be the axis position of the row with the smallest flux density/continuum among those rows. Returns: 5804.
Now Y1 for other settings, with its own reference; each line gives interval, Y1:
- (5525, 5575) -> 5528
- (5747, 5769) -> 5756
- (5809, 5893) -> 5812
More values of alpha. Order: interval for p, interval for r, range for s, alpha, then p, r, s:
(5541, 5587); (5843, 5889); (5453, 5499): 14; 8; 21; 1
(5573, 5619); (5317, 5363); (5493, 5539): -7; 12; 4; 1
